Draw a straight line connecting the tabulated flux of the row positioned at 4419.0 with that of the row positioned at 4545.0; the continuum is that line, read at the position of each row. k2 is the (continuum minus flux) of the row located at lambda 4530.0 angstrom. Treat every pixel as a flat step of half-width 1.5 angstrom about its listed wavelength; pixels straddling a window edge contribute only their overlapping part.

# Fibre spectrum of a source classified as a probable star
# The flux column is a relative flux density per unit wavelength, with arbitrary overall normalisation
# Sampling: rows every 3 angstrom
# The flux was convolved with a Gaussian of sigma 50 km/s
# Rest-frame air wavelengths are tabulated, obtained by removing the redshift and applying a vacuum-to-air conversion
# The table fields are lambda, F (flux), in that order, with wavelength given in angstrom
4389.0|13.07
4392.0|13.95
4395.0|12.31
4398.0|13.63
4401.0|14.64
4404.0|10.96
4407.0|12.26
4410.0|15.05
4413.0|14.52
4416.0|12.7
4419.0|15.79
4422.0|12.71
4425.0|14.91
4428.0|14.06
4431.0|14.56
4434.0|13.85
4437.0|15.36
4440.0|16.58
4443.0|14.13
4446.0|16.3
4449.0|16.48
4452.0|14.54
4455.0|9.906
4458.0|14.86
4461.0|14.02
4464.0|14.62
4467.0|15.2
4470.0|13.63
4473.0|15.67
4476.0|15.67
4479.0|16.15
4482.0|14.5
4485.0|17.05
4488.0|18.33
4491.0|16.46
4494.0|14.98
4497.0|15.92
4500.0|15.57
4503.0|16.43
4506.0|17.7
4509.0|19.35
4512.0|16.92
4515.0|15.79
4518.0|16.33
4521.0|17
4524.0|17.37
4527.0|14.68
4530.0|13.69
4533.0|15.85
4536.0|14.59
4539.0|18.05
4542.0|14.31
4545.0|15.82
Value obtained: 2.1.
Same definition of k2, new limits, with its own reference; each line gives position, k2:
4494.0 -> 0.8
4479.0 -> -0.3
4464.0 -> 1.2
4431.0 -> 1.2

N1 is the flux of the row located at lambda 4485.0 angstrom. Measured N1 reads 17.05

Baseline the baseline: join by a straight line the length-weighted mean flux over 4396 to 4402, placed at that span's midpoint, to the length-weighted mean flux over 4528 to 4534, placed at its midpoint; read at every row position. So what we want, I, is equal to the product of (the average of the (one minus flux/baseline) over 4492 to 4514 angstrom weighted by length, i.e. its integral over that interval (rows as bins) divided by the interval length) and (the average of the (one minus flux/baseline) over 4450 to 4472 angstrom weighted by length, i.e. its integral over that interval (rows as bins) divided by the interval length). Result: -0.004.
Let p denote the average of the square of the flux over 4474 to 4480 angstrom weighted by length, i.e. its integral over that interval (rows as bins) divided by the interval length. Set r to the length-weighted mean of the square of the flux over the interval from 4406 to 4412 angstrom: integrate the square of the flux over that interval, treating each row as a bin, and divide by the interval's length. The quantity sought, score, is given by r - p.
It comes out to -58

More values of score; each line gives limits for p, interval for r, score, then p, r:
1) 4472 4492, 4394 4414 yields -86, 266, 180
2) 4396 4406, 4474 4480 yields 81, 171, 252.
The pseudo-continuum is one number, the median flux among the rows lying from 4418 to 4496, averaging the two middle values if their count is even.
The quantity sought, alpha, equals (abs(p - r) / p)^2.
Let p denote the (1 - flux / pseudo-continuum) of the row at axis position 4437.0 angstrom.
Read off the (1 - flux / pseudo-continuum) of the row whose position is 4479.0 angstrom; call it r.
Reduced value 4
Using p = -0.03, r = -0.08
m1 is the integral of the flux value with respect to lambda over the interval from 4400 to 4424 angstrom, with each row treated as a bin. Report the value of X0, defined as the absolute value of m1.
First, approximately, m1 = 326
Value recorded 326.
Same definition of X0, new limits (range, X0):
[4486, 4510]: 403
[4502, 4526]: 410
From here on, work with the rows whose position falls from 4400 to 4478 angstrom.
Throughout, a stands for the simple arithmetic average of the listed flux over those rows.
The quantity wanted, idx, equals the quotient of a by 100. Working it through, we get 0.143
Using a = 14.3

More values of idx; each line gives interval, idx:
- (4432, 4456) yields 0.146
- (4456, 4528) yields 0.160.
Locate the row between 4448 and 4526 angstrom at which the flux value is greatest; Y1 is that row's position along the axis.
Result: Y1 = 4509.0 angstrom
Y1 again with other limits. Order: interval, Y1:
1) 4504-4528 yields 4509.0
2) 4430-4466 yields 4440.0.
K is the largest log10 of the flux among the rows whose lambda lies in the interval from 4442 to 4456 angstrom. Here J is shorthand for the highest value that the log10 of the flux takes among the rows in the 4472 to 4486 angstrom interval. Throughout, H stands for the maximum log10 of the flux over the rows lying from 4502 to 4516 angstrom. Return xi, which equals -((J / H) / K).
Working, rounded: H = 1.29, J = 1.23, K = 1.217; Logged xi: -0.787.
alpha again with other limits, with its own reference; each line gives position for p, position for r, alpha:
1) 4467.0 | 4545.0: 6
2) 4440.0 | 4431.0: 2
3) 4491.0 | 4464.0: 1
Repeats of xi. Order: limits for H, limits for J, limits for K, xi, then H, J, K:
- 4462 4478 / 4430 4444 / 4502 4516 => -0.793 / 1.20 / 1.22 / 1.287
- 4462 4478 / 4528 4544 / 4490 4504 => -0.864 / 1.20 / 1.26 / 1.216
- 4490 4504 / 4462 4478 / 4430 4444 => -0.806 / 1.22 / 1.20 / 1.220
